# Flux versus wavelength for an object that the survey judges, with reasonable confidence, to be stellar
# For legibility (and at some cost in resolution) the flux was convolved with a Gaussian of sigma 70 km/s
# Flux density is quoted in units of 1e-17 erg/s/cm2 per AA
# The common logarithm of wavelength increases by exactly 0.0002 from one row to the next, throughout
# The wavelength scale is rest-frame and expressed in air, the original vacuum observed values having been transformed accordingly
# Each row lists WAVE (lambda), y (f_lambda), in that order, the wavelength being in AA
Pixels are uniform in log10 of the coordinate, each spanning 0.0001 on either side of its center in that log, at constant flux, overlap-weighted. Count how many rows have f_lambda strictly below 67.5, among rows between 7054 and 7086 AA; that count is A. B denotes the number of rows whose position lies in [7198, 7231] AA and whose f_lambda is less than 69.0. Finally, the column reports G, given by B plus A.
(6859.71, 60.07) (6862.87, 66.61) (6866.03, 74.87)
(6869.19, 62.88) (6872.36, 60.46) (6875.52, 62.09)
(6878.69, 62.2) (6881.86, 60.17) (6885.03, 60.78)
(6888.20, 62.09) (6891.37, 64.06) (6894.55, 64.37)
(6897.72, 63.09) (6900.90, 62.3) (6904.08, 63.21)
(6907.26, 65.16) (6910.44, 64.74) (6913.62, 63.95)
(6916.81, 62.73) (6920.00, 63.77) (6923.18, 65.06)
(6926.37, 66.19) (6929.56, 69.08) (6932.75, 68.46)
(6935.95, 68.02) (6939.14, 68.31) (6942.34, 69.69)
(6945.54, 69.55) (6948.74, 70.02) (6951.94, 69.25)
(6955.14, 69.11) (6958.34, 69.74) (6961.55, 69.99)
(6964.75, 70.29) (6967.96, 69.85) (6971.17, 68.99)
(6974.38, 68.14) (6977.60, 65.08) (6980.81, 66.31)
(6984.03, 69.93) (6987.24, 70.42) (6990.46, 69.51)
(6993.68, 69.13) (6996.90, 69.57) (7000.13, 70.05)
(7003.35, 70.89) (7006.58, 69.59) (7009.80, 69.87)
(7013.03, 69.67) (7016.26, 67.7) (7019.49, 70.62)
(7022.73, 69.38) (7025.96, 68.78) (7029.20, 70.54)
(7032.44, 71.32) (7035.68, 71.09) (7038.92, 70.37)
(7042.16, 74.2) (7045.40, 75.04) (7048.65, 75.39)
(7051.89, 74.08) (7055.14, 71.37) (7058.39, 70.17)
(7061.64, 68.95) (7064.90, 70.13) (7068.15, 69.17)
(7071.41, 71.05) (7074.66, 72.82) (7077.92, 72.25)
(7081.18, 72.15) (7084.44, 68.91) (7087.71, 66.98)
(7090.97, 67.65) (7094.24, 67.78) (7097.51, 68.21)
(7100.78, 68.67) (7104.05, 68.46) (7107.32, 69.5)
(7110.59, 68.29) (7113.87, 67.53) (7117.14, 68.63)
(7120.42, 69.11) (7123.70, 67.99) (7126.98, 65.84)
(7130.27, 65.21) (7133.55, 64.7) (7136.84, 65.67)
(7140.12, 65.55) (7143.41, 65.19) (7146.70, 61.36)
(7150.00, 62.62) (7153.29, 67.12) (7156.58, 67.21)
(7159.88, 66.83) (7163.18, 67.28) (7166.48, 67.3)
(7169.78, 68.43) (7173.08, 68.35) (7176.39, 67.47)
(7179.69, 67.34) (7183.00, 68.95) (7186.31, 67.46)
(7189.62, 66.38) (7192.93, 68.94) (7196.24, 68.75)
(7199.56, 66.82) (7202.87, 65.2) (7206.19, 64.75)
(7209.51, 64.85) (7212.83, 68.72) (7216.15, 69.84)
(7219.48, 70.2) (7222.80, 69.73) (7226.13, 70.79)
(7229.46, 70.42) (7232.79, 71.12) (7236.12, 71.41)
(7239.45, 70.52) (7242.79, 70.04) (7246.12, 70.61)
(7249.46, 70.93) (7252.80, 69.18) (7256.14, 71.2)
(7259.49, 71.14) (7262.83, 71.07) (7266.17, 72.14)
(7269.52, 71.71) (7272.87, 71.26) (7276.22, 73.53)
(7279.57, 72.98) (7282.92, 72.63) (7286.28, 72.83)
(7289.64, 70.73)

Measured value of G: 5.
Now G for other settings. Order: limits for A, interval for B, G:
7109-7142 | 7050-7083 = 6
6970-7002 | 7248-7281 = 2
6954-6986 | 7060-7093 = 6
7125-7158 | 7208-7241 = 12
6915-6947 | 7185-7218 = 13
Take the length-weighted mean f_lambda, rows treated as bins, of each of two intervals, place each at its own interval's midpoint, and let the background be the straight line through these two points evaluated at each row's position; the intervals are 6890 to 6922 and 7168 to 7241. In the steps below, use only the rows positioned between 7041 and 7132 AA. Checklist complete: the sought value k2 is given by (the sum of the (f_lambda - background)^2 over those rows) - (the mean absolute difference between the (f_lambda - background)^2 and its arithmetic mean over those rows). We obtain 522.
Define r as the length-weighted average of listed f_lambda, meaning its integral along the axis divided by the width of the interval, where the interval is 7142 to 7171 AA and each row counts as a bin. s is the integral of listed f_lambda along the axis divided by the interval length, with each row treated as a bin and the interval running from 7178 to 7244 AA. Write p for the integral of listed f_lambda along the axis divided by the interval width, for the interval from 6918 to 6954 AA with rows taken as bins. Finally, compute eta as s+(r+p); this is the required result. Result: 202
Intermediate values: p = 67.9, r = 65.9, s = 69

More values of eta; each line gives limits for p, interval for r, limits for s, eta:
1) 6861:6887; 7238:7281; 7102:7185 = 202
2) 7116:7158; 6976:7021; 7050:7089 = 206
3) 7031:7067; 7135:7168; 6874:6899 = 200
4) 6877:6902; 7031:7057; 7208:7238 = 205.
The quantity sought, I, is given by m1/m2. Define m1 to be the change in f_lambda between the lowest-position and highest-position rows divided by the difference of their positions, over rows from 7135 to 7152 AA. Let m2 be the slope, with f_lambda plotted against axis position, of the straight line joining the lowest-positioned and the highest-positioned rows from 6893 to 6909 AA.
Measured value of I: -3.7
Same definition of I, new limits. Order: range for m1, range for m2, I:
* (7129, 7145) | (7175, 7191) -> 0.0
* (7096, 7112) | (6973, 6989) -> 0.0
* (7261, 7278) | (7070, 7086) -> -1.1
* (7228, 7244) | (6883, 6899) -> -0.2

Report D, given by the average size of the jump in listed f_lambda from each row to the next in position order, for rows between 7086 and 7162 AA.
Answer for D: 1.02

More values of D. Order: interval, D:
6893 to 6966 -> 0.87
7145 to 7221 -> 1.15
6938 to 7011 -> 0.88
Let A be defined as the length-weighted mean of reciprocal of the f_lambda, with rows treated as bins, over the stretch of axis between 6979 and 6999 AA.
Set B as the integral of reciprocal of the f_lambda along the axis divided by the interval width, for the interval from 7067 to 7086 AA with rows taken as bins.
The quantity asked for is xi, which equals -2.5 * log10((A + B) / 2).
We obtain 4.61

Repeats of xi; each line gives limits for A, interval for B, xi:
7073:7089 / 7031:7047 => 4.64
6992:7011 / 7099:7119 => 4.60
